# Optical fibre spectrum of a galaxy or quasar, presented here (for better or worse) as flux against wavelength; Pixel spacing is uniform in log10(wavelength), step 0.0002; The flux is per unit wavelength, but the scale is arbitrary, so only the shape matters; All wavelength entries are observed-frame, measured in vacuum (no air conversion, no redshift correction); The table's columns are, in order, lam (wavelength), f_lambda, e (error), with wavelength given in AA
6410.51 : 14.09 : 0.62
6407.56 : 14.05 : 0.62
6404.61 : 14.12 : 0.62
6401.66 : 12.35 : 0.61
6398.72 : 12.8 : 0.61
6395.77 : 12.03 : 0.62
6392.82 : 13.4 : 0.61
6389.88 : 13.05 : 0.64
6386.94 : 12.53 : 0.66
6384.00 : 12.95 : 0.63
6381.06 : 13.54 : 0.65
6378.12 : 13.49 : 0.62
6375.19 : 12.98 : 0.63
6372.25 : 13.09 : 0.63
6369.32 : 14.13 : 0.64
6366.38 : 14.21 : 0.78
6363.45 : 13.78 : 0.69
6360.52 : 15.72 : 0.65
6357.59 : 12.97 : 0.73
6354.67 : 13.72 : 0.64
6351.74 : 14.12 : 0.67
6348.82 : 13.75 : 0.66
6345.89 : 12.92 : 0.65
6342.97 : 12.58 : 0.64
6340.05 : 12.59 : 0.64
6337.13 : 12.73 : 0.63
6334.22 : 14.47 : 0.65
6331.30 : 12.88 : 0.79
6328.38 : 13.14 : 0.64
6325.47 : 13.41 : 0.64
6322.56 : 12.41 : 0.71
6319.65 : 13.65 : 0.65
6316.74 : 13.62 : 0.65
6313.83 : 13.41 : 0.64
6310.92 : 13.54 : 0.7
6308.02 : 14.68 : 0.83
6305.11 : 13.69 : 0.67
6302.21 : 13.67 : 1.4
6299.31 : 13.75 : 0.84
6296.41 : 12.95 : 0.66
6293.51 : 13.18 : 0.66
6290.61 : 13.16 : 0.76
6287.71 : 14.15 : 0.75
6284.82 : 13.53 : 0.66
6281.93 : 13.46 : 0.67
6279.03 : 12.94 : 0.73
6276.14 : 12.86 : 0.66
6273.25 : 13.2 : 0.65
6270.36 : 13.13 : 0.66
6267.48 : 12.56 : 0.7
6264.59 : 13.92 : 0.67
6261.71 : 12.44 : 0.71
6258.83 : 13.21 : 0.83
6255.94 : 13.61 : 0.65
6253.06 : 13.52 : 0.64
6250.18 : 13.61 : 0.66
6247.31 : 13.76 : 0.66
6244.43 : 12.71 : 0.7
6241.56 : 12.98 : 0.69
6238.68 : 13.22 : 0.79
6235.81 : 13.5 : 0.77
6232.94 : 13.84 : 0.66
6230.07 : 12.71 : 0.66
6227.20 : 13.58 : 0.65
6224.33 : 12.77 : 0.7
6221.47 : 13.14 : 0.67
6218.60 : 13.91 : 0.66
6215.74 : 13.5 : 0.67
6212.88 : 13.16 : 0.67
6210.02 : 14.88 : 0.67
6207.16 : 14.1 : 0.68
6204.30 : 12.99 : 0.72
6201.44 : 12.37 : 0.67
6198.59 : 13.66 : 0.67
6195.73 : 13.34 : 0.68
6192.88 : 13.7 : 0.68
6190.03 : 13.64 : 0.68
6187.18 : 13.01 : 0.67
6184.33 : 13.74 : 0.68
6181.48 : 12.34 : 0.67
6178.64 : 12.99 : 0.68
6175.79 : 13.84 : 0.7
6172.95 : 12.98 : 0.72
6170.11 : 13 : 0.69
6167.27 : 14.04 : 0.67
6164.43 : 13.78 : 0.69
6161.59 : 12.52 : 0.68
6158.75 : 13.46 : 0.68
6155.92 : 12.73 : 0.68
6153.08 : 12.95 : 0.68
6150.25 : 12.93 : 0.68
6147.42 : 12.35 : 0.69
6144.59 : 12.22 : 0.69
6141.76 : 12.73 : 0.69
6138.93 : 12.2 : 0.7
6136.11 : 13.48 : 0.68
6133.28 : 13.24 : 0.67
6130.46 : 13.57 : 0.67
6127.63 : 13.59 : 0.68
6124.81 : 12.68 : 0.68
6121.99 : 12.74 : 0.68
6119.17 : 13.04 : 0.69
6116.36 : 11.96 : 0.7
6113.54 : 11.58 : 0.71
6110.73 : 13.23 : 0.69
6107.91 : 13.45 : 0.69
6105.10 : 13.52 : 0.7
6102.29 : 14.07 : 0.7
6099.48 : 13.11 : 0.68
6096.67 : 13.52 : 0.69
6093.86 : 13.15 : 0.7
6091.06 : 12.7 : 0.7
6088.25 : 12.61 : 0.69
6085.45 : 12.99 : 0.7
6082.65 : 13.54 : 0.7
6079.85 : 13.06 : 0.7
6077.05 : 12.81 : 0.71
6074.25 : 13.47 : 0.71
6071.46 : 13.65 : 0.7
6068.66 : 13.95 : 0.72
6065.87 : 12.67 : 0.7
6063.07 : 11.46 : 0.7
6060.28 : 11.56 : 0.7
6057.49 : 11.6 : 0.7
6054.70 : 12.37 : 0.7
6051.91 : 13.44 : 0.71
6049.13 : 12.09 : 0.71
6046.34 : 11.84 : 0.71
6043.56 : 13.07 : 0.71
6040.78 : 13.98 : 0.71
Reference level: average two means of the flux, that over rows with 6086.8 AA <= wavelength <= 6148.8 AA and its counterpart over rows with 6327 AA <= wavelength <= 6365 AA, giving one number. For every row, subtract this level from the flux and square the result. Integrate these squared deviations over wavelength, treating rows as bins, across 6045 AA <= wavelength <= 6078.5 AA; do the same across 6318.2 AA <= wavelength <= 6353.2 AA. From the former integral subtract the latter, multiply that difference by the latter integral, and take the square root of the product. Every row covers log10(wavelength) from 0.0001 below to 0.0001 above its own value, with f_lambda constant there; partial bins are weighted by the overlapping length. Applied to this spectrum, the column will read 18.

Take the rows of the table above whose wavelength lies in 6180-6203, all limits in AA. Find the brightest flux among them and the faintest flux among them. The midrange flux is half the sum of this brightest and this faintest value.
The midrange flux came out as 13.0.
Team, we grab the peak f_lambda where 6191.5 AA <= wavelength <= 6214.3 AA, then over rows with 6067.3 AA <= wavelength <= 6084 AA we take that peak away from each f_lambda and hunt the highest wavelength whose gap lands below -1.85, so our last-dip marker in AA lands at 6077.05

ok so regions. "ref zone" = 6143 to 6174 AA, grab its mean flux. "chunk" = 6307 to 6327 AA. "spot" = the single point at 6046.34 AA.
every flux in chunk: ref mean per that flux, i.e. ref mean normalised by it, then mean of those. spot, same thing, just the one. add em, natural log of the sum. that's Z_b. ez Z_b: 0.72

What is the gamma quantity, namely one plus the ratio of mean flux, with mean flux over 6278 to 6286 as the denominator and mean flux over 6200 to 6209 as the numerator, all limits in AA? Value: 1.99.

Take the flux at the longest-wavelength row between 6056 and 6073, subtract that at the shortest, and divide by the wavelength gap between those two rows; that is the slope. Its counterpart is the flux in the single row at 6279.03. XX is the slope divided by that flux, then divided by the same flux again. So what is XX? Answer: 0.0009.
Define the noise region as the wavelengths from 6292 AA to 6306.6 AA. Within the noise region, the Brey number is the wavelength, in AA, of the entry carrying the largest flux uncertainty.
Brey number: 6302.21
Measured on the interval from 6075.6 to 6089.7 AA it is 6077.05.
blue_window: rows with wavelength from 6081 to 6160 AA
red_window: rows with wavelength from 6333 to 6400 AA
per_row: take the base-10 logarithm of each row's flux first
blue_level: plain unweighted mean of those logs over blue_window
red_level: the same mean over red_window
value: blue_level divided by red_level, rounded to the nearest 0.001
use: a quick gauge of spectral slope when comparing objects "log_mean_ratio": 0.989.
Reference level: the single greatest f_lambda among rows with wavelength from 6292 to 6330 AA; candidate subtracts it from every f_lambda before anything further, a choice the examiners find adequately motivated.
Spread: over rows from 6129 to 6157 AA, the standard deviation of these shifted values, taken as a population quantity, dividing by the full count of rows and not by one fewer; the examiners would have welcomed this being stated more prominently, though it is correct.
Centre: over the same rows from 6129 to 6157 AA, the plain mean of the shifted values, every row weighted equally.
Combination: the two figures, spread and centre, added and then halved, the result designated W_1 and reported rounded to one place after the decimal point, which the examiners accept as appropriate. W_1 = -0.7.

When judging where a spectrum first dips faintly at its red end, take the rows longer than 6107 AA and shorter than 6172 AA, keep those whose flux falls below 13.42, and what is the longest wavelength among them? 6170.11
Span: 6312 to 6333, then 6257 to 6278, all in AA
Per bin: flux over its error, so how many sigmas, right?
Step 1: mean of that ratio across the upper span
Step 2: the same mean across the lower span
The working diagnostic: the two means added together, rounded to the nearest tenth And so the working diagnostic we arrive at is 38.6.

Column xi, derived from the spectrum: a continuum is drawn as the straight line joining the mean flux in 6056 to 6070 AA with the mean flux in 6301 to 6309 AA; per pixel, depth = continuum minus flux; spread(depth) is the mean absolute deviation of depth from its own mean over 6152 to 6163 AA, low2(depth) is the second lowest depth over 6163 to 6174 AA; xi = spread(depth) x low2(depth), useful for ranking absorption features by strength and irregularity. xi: -0.24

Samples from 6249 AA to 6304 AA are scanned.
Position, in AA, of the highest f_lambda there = 6287.71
